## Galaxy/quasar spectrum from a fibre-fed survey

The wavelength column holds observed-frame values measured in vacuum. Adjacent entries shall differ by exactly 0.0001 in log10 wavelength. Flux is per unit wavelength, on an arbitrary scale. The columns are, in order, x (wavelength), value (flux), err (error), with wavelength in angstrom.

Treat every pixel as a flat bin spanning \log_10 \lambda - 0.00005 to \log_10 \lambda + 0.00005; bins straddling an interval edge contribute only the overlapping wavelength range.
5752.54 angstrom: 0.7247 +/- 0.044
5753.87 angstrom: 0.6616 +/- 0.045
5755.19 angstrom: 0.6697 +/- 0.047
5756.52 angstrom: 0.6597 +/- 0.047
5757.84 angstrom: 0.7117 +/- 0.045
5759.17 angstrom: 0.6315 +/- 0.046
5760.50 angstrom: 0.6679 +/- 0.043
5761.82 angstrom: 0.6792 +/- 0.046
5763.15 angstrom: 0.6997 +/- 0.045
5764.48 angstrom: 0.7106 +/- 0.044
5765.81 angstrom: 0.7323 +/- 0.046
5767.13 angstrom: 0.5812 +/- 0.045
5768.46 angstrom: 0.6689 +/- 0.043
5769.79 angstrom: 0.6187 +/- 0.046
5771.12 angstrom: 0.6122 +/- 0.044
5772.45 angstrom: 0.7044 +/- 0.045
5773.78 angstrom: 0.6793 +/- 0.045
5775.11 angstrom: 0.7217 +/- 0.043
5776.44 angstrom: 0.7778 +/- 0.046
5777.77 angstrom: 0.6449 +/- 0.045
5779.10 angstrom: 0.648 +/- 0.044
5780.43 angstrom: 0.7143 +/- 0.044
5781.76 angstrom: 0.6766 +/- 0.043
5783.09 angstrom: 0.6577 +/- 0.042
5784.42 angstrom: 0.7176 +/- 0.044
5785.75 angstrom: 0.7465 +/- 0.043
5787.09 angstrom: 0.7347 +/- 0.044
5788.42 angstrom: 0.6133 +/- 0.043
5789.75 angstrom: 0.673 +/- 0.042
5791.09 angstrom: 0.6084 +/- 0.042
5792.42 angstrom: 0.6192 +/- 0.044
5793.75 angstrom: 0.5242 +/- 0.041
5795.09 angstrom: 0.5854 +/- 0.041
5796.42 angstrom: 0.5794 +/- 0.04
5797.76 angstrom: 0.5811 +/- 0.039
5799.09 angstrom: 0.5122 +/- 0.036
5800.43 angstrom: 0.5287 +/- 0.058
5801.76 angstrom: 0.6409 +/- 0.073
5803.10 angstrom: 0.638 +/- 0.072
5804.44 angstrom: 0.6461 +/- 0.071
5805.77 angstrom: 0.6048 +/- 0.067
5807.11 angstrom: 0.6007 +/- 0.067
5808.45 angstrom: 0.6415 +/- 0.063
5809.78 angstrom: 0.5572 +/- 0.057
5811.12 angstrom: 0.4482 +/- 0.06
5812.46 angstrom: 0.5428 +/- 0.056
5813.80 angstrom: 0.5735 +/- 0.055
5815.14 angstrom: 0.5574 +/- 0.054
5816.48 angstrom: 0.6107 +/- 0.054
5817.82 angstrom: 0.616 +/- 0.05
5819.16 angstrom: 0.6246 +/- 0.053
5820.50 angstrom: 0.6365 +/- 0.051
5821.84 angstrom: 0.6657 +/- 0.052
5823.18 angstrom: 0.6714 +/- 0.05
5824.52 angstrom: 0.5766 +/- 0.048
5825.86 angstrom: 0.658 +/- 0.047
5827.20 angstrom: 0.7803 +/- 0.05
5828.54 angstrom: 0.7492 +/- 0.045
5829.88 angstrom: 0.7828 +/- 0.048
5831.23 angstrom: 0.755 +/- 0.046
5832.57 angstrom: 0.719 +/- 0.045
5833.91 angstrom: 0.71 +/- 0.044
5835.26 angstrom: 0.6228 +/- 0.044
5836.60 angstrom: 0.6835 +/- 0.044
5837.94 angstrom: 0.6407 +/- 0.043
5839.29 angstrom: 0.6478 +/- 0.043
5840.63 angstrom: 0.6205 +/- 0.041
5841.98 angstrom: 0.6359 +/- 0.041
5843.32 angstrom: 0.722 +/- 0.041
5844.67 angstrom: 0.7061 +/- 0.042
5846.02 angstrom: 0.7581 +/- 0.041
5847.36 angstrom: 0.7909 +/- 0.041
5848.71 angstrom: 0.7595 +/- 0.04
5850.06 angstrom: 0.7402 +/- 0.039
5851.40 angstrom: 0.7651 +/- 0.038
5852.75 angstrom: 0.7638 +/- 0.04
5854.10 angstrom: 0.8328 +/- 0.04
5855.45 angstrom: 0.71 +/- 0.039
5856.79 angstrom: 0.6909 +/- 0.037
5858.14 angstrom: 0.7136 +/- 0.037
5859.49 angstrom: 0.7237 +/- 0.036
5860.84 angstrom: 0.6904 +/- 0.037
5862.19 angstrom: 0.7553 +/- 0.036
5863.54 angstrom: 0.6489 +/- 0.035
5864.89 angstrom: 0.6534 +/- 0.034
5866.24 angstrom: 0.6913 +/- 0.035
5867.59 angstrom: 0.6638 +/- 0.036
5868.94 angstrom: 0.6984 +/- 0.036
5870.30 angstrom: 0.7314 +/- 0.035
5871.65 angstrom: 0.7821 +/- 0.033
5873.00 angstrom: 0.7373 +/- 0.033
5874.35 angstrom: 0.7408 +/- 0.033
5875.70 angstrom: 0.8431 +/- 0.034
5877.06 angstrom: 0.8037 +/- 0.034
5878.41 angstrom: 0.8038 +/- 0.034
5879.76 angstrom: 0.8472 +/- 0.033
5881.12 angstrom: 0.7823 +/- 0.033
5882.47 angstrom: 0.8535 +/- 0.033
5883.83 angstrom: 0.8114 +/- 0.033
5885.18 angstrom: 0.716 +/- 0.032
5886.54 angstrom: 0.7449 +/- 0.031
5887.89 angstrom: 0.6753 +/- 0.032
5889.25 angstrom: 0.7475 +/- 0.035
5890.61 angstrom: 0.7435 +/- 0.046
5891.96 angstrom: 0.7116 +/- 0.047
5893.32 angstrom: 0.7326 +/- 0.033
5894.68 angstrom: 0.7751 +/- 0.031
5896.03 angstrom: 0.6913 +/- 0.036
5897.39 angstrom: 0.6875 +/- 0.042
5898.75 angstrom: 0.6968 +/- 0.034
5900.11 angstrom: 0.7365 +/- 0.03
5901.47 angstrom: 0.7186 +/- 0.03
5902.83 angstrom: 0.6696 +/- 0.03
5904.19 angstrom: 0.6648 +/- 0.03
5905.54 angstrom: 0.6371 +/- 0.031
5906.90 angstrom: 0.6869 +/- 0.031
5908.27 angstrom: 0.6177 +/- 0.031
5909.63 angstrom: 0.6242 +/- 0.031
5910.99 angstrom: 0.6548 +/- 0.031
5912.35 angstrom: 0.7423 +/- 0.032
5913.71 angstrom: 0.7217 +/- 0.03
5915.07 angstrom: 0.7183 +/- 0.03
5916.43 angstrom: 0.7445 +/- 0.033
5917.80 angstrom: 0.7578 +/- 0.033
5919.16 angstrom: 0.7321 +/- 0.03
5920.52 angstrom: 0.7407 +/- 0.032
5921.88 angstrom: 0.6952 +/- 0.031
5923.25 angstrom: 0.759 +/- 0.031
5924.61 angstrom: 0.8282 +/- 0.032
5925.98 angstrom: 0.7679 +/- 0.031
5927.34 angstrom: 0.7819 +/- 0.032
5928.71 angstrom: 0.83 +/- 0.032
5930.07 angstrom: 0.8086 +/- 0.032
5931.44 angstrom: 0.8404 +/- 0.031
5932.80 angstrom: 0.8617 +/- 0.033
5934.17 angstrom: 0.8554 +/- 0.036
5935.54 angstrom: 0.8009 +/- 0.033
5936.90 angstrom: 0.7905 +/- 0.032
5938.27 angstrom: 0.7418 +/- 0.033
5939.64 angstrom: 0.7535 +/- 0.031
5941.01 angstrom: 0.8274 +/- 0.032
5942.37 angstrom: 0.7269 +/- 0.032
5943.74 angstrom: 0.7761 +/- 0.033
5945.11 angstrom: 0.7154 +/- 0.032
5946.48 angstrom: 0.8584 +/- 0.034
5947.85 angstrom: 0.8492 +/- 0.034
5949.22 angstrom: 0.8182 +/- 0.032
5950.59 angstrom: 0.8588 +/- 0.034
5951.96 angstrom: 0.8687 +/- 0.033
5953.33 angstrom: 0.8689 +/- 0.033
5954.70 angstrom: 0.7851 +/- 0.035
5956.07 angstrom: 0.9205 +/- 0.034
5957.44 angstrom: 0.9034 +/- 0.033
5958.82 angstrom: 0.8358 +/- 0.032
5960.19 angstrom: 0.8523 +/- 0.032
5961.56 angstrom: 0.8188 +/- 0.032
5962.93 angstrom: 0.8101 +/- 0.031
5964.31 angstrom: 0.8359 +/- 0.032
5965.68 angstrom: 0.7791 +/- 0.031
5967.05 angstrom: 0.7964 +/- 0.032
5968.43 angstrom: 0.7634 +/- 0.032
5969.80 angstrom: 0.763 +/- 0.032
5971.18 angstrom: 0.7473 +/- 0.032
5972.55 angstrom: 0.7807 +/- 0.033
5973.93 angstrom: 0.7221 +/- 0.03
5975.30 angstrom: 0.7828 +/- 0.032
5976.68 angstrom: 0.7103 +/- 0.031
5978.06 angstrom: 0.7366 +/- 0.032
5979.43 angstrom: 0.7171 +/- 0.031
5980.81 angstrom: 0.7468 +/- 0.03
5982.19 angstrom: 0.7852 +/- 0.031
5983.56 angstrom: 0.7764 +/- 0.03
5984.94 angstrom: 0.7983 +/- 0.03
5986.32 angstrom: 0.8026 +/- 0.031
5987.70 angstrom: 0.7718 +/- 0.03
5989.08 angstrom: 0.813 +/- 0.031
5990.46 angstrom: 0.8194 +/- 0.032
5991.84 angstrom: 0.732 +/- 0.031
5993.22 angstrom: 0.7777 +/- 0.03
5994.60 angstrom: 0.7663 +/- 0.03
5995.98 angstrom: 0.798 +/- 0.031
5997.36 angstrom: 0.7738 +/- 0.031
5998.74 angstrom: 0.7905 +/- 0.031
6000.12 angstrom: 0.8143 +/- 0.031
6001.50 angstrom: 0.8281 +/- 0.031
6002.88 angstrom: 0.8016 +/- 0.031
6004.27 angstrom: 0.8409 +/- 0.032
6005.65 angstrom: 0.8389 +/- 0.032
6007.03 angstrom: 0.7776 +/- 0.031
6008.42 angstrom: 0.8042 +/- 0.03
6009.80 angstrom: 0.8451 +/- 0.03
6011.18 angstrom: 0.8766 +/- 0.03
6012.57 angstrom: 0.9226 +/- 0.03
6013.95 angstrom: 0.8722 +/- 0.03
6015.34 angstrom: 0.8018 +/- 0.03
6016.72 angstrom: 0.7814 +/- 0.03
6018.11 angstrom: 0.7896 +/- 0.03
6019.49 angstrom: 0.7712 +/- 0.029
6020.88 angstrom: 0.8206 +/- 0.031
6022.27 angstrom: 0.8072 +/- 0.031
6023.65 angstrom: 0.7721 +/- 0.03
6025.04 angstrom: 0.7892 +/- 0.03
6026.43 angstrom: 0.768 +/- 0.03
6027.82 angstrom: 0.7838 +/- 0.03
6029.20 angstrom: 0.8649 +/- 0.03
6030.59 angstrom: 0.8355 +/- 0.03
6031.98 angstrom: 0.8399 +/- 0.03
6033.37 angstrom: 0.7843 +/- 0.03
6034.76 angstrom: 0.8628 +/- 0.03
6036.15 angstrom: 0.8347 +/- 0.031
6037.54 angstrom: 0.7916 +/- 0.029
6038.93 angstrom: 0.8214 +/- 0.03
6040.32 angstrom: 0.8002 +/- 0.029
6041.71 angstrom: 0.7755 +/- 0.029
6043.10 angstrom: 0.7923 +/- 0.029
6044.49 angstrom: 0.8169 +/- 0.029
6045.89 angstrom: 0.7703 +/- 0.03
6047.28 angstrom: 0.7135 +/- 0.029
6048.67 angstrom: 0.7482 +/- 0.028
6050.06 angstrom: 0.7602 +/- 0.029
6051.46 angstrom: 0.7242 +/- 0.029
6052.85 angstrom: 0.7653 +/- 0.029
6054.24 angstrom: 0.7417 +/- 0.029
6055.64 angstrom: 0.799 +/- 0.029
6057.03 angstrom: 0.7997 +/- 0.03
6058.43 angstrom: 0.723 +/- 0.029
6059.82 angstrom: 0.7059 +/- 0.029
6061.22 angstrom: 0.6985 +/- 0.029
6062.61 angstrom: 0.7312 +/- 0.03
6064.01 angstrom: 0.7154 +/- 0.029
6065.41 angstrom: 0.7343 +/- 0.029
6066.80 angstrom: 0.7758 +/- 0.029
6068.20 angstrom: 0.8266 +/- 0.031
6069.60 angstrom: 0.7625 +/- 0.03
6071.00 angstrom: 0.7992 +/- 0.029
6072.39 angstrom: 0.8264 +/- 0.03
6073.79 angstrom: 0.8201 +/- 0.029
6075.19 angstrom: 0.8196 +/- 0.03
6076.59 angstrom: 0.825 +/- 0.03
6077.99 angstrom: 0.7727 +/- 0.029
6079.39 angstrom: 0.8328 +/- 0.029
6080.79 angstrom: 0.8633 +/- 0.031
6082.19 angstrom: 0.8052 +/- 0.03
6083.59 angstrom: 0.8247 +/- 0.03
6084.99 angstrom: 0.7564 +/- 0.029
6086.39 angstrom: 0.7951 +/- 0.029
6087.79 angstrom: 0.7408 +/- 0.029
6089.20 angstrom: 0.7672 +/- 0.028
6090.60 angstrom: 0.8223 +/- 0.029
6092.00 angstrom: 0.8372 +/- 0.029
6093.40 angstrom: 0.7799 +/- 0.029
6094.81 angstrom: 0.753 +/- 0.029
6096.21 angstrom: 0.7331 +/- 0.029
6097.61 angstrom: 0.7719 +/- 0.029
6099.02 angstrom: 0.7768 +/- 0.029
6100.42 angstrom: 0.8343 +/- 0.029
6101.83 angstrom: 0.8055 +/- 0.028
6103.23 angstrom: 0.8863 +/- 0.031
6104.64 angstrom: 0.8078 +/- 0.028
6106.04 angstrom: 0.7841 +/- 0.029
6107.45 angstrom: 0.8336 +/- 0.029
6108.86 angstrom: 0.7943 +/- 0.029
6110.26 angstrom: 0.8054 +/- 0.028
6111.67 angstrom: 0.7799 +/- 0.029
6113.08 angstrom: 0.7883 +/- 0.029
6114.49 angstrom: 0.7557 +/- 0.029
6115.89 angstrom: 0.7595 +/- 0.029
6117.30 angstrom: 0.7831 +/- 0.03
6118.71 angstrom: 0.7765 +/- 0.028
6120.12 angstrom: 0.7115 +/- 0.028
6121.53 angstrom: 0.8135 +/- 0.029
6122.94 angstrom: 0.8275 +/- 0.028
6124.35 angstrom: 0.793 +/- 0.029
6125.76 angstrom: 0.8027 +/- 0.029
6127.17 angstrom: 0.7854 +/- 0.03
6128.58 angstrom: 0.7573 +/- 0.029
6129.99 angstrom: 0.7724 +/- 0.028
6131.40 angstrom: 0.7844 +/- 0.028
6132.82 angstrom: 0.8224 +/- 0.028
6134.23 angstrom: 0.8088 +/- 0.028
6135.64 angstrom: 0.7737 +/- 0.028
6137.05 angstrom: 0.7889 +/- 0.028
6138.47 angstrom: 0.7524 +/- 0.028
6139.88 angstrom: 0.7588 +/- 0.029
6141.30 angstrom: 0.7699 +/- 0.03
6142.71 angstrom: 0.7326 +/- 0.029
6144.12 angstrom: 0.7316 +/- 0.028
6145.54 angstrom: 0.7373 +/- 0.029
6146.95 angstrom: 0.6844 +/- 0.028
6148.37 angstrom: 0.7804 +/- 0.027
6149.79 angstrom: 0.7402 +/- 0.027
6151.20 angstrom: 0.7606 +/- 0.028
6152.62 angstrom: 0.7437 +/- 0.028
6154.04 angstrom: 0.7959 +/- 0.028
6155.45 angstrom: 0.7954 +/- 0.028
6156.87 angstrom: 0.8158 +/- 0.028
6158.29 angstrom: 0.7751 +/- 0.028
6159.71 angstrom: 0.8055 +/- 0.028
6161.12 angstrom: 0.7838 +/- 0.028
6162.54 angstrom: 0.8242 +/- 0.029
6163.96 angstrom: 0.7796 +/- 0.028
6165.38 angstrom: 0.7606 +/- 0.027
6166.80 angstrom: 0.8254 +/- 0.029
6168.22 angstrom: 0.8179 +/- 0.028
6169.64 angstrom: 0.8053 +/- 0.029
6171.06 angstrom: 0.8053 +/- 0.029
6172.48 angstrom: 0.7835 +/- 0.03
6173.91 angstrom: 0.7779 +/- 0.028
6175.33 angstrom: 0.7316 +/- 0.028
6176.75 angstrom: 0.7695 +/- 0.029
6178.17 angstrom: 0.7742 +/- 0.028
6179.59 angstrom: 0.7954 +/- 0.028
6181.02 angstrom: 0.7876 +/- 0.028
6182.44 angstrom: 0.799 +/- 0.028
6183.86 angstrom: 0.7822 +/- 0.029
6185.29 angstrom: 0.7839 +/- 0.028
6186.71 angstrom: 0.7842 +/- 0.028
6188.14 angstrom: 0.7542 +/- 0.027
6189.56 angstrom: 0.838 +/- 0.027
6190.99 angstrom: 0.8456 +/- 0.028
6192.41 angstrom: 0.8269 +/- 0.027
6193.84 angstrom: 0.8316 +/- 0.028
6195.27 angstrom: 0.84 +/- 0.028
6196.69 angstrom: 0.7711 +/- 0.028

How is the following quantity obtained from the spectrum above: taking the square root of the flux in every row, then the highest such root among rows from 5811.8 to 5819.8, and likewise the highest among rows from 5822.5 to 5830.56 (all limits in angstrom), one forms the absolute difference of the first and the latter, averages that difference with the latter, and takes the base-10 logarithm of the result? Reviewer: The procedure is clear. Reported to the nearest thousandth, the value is -0.310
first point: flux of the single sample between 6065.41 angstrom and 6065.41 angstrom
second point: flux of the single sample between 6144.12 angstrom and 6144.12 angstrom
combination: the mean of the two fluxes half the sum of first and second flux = 0.73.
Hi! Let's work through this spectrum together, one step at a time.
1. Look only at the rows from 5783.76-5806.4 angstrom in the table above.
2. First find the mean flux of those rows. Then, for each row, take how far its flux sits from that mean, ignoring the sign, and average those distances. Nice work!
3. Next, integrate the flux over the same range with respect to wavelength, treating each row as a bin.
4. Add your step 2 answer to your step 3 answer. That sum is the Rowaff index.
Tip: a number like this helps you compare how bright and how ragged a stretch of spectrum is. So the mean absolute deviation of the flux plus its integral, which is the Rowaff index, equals 14.1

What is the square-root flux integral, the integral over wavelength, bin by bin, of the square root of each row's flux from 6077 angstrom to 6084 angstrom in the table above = 6.3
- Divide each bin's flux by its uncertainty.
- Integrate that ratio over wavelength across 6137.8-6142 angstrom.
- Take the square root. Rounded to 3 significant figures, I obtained 10.5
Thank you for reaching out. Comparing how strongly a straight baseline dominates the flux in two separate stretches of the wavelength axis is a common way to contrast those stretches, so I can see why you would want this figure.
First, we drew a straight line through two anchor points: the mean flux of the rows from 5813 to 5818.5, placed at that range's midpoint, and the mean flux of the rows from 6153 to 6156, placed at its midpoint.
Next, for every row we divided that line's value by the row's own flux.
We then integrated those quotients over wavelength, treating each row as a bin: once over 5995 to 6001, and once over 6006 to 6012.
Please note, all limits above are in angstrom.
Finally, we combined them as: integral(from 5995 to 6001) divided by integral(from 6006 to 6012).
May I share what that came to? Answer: 1.03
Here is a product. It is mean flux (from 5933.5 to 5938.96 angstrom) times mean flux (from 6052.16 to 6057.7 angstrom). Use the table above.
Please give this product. 0.619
